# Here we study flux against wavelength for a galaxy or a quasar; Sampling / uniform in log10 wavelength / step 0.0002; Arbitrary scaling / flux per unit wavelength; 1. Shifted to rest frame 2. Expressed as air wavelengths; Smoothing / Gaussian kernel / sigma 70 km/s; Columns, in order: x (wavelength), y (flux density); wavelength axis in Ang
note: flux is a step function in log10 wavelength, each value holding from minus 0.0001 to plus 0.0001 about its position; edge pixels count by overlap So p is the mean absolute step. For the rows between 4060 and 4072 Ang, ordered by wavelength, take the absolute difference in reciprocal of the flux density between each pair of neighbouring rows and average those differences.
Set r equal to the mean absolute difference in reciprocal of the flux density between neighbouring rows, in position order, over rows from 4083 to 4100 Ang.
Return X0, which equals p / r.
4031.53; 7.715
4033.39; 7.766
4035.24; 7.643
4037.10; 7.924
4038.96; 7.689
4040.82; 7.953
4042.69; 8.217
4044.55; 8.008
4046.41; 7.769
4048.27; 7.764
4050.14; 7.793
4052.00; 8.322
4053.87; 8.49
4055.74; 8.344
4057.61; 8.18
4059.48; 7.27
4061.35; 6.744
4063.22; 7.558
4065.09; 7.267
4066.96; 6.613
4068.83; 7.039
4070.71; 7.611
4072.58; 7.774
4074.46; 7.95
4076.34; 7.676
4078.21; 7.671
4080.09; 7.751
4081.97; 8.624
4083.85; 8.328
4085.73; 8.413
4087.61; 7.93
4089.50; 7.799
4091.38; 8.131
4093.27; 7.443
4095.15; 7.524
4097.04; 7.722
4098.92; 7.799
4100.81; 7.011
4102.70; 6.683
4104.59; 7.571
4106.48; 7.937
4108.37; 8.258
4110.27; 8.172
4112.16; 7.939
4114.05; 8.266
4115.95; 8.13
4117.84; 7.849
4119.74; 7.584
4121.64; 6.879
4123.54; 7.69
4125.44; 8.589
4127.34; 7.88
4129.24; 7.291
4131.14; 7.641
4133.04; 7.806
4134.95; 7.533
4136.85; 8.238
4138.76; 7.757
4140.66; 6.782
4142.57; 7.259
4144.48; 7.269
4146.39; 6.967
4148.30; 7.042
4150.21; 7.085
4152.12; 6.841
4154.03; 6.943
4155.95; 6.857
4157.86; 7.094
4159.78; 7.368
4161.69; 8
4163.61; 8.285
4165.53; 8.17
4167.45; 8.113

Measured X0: 2.6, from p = 0.0109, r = 0.0042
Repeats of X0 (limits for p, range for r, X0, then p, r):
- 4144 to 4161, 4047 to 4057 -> 1.0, 0.0034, 0.0033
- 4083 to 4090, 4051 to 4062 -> 0.5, 0.0035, 0.0066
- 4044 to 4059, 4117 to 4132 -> 0.3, 0.0028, 0.0106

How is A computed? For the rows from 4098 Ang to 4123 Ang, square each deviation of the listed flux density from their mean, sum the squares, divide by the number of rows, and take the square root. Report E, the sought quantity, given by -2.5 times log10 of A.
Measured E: 0.73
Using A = 0.511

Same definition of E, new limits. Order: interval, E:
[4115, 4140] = 0.97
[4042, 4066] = 0.77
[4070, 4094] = 1.19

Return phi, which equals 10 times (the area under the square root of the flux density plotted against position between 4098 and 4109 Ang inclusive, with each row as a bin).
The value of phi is 301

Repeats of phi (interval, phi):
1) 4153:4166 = 356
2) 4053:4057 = 116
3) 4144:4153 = 239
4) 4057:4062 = 136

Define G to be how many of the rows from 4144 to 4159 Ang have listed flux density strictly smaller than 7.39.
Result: 8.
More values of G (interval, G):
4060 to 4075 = 4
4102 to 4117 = 1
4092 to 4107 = 2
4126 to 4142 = 2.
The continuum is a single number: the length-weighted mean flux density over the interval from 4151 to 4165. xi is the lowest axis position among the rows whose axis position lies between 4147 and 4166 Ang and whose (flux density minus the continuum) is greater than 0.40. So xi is 4161.69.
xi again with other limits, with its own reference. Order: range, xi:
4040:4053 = 4040.82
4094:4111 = 4098.92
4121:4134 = 4125.44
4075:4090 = 4081.97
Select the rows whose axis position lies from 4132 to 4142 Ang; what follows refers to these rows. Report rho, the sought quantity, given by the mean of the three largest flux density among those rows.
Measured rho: 7.93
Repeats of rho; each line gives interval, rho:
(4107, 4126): 8.37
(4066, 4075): 7.78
